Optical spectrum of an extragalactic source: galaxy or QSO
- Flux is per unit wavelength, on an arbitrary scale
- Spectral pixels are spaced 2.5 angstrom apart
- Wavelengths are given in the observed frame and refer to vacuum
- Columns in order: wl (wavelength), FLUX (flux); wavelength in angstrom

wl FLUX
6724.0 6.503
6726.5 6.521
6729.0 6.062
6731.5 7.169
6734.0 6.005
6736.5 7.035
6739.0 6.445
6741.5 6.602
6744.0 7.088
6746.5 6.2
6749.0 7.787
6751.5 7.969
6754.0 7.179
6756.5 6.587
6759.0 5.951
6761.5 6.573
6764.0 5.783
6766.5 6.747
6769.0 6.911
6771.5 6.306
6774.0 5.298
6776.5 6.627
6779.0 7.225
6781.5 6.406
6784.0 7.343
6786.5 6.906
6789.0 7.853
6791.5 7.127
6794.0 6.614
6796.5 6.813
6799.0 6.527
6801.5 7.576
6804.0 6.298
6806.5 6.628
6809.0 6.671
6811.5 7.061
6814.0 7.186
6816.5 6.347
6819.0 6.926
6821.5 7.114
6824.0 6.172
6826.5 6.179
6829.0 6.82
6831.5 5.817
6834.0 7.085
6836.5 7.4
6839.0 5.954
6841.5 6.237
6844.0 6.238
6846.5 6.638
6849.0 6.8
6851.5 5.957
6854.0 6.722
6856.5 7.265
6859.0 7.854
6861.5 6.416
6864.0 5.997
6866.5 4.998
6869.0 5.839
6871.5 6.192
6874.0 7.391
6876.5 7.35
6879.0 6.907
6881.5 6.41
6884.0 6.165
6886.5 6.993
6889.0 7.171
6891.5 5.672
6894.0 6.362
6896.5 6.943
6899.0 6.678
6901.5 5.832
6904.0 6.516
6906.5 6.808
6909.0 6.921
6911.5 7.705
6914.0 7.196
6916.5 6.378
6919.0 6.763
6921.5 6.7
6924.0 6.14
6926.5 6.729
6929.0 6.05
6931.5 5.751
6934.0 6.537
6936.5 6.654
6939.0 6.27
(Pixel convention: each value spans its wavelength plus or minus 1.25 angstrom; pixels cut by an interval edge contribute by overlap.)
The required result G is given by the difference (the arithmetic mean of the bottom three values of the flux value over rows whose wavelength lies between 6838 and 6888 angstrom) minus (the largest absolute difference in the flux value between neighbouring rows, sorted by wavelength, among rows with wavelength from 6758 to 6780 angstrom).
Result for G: 4.3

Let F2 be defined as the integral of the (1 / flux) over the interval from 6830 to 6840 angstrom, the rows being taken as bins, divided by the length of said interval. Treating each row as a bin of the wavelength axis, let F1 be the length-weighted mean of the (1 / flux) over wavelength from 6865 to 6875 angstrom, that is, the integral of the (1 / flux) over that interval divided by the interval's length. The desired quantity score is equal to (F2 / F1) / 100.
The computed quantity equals 0.0091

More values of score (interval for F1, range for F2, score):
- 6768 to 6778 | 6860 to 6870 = 0.0107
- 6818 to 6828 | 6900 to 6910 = 0.0101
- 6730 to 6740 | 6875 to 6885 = 0.0099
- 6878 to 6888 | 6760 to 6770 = 0.0102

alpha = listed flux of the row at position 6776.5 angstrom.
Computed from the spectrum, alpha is 6.627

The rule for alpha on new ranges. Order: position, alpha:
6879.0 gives 6.907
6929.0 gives 6.05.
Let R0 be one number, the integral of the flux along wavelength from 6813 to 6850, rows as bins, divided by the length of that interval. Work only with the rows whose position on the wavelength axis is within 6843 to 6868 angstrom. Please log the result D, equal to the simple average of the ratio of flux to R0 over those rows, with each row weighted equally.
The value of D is 0.98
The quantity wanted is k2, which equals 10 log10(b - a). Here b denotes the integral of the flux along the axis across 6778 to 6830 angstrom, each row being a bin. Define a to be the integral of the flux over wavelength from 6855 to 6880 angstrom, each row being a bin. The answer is 22.8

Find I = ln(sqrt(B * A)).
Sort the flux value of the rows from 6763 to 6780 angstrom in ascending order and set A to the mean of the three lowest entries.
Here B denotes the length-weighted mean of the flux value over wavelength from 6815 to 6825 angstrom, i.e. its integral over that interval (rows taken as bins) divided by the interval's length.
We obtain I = 1.83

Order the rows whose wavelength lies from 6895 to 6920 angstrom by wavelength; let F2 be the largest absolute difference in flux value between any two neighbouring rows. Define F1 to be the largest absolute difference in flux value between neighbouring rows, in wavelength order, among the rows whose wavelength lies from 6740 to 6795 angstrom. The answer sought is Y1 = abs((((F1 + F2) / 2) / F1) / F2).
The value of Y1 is 0.91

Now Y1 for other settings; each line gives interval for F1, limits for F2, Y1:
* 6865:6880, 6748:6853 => 0.76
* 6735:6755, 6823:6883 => 0.66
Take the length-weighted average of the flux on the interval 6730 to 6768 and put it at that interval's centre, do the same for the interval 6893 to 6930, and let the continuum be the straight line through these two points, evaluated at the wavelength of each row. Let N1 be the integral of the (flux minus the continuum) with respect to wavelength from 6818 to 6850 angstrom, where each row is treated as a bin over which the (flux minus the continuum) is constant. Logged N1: -4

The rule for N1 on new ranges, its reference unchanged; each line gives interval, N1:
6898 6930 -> 0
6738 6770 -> 1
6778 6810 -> 7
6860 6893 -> -8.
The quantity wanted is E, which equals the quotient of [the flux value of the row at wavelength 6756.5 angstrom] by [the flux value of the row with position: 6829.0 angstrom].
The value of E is 0.97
